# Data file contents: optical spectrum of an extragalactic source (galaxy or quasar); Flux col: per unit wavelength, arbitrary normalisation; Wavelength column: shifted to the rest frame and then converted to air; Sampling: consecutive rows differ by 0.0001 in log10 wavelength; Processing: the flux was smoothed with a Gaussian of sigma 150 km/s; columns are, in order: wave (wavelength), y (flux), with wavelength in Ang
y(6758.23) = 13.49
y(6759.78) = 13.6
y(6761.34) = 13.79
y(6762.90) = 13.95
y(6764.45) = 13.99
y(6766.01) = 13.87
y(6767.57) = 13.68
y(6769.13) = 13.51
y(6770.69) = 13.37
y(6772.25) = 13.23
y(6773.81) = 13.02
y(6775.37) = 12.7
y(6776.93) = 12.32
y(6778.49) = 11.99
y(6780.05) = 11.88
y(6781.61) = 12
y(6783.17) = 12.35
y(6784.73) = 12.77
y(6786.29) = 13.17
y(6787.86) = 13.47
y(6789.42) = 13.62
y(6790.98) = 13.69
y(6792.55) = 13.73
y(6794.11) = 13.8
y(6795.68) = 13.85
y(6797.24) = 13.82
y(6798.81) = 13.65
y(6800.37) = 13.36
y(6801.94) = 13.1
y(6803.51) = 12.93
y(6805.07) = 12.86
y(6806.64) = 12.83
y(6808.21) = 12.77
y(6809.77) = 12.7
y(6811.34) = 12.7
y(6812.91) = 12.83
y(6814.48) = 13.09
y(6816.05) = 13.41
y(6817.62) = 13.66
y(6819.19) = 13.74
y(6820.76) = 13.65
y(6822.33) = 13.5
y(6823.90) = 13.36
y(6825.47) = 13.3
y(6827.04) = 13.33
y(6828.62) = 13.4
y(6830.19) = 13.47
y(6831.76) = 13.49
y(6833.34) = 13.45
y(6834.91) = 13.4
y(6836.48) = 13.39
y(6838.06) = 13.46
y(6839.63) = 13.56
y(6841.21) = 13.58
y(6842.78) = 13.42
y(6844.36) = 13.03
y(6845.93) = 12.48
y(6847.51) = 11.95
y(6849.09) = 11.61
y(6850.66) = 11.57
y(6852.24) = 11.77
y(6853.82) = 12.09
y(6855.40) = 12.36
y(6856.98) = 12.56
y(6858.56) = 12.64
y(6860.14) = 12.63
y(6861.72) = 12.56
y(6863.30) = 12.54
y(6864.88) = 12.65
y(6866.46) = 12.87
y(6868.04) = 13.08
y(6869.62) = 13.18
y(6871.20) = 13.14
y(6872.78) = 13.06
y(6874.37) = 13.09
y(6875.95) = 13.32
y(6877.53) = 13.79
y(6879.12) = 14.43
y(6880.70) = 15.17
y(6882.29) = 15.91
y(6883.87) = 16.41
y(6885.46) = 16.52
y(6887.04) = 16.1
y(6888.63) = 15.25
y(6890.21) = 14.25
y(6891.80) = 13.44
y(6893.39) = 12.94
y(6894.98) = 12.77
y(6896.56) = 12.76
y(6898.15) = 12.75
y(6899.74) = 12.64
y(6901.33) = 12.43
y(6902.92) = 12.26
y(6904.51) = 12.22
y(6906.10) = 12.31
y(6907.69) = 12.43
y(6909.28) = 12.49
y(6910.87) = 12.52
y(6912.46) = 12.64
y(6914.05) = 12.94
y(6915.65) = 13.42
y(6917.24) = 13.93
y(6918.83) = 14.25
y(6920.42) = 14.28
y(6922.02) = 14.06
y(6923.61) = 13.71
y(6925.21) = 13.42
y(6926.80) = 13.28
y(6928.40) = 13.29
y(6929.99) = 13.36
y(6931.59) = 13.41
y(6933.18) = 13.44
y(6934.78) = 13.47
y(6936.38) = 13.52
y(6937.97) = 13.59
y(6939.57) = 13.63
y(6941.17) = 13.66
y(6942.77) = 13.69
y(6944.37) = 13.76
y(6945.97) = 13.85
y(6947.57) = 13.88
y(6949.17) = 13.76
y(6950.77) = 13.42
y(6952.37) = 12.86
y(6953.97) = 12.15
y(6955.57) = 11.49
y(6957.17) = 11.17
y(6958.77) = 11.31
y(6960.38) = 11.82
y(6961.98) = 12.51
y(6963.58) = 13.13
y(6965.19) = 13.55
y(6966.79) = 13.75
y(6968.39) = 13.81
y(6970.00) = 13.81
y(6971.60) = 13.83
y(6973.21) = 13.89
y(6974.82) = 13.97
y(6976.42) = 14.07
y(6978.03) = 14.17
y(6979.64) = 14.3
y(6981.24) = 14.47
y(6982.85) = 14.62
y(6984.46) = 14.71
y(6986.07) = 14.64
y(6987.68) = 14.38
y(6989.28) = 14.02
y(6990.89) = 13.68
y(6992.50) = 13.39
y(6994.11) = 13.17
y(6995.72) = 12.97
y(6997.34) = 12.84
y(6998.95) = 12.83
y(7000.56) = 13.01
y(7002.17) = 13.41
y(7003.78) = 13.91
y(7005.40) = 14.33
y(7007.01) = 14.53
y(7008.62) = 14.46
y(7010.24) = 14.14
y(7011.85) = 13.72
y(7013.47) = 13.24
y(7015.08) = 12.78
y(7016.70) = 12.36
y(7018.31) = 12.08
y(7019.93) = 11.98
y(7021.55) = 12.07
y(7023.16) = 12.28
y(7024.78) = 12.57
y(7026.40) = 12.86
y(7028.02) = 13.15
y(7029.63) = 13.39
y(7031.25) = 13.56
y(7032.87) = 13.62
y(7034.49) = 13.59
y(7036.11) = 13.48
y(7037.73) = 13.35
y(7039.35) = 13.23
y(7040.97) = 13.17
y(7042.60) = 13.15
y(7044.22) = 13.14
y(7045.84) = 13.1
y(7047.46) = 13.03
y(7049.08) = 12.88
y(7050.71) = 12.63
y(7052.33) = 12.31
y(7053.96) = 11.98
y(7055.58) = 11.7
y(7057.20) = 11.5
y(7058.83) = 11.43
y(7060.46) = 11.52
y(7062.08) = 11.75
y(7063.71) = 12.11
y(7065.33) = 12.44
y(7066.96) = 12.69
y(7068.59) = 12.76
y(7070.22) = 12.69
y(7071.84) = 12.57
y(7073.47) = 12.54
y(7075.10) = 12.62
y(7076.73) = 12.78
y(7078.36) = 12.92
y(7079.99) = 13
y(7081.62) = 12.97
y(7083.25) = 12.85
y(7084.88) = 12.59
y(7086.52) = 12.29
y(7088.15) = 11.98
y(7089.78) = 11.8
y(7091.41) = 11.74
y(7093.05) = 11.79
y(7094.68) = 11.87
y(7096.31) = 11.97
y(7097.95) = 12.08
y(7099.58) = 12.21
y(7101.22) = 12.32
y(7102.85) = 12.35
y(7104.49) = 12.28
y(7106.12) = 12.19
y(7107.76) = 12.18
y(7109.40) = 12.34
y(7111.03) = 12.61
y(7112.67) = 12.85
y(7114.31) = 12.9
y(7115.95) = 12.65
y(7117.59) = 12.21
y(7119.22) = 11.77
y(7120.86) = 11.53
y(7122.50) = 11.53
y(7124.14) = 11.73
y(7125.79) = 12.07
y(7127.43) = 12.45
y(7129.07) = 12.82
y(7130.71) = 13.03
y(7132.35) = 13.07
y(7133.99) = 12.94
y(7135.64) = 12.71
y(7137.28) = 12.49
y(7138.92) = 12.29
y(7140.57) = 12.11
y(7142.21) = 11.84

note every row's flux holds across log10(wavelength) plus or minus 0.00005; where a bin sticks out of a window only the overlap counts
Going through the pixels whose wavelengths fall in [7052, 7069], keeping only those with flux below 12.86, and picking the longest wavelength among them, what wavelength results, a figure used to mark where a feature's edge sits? 7068.59 Ang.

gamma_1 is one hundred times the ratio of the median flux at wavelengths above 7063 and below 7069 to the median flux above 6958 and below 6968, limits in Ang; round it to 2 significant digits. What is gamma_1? 98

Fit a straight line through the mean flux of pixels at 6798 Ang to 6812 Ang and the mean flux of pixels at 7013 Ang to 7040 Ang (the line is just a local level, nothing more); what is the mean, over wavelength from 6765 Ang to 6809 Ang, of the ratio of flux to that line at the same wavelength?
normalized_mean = 1.01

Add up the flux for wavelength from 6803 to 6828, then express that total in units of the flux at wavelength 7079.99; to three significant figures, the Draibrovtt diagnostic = 16.2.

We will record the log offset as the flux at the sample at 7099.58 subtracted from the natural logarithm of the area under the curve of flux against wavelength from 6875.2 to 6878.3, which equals -8.5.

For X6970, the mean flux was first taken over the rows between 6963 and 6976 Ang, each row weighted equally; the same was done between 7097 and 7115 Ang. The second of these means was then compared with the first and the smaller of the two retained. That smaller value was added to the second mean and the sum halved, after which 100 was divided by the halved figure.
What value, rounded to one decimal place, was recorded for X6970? 8.1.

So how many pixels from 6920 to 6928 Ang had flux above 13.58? 3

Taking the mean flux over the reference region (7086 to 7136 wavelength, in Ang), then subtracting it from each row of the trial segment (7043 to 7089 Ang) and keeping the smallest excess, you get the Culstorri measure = -0.8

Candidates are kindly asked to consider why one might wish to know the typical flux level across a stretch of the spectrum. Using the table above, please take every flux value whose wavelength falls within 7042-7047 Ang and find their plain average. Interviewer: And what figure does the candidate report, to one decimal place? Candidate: 13.1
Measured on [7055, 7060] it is 11.5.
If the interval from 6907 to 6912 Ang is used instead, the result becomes 12.5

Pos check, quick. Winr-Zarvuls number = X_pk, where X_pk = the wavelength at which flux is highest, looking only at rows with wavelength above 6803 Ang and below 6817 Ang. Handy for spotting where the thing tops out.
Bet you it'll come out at 6816.05 Ang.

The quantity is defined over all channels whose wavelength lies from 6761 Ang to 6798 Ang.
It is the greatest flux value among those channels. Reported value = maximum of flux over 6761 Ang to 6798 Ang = 13.99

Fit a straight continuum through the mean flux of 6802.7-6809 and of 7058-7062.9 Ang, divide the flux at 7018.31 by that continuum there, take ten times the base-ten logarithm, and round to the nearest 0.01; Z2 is 0.11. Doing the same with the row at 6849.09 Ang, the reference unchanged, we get -0.37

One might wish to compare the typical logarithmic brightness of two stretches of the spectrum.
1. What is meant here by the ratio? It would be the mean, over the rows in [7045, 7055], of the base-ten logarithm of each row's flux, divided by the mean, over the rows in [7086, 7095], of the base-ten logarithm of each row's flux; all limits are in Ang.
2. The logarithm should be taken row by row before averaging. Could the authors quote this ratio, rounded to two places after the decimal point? 1.02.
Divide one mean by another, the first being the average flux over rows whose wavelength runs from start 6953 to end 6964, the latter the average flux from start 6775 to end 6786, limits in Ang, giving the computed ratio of 0.97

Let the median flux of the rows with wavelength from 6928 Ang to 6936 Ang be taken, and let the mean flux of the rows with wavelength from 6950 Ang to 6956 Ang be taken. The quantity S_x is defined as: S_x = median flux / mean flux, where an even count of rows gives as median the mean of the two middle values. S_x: 1.07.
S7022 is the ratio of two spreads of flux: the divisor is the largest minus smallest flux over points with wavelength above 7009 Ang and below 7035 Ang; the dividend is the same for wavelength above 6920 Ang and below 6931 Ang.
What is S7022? 0.5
